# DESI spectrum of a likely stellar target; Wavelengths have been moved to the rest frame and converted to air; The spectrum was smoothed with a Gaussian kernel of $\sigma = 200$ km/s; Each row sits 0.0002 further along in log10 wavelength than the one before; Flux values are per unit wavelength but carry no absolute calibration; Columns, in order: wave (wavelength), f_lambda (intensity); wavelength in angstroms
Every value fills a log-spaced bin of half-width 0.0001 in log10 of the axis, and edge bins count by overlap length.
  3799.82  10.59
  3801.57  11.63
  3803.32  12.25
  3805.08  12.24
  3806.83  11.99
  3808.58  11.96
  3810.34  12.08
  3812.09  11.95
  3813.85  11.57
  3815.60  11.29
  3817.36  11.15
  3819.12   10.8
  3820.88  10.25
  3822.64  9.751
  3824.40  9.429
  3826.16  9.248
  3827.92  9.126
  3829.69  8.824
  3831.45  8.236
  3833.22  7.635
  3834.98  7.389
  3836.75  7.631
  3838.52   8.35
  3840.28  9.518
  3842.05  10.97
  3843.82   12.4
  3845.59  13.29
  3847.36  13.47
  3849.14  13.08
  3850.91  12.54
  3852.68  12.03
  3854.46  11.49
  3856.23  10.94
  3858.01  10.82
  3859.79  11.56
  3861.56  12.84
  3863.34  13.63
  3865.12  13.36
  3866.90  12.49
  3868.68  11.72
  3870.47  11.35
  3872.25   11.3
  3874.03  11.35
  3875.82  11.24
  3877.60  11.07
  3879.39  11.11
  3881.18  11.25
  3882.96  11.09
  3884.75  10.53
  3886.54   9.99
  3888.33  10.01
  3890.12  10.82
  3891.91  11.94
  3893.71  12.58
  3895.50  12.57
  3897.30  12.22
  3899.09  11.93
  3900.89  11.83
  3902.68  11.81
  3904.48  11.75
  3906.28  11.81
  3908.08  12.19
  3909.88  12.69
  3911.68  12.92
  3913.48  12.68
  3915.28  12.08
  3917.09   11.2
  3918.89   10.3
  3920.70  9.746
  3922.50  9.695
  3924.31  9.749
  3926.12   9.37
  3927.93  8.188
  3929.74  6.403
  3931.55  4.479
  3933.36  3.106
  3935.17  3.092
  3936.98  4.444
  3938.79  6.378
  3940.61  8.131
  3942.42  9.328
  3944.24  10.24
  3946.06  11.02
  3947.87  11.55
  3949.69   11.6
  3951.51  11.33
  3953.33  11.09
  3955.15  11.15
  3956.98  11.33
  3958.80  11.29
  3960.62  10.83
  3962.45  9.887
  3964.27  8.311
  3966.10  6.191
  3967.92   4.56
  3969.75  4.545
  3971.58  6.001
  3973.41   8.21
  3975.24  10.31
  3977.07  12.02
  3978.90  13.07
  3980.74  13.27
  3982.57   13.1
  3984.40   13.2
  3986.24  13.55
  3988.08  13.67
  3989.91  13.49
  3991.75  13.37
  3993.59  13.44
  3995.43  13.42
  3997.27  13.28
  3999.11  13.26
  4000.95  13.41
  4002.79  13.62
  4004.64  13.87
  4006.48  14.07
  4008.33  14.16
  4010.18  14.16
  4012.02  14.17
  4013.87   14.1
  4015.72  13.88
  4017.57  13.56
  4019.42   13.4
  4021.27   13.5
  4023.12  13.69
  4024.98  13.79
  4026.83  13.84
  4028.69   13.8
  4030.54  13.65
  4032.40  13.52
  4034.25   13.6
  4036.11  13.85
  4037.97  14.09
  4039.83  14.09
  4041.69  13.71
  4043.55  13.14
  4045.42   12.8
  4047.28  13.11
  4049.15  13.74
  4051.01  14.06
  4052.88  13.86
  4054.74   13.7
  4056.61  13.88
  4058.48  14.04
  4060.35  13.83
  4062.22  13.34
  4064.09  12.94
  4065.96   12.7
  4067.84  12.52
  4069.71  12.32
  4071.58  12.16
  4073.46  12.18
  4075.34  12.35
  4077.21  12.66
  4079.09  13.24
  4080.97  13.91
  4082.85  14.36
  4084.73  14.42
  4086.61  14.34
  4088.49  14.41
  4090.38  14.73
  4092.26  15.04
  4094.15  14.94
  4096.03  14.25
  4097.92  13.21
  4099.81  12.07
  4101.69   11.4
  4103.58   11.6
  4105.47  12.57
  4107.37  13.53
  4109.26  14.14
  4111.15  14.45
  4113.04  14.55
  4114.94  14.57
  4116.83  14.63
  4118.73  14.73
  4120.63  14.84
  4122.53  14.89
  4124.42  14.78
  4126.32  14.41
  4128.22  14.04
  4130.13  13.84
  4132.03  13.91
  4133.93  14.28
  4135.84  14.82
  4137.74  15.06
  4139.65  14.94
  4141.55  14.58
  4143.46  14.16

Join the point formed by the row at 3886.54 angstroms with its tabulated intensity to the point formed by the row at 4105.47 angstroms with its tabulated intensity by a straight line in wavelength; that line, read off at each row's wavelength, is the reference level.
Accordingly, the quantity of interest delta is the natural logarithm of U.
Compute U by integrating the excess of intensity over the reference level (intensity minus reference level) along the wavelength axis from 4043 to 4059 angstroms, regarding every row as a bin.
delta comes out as 3.28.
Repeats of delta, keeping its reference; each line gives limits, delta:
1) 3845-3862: 3.78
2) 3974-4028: 4.72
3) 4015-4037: 3.80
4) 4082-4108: 3.43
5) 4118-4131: 3.10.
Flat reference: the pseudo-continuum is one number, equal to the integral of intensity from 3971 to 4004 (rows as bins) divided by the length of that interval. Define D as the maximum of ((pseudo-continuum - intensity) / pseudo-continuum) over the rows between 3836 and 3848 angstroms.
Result 0.39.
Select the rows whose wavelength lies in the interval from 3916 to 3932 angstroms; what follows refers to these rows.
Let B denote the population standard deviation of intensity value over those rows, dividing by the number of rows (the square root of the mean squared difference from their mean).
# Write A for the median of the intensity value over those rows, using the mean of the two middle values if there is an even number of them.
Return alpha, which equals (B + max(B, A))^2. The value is 137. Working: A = 9.7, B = 2.0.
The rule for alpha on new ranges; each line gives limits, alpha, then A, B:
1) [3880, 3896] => 145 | 11.1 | 0.9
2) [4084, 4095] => 220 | 14.6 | 0.3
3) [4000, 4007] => 196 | 13.7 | 0.2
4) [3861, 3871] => 182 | 12.7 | 0.8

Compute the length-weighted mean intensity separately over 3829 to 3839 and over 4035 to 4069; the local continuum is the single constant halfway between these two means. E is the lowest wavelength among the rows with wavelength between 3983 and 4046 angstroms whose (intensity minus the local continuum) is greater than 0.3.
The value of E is 3984.40 angstroms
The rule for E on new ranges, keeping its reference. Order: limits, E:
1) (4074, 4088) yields 4075.34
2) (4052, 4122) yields 4052.88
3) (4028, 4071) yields 4028.69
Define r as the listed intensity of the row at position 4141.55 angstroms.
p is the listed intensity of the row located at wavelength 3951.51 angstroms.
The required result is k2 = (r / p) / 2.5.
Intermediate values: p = 11.33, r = 14.58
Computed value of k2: 0.51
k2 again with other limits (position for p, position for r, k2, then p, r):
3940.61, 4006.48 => 0.69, 8.131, 14.07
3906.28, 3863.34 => 0.46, 11.81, 13.63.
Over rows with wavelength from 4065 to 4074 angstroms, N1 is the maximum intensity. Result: 12.7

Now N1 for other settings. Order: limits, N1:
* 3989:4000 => 13.49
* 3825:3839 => 9.248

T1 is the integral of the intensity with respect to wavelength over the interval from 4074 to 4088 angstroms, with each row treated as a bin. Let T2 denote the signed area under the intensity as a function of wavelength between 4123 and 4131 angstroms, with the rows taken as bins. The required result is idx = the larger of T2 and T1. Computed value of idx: 190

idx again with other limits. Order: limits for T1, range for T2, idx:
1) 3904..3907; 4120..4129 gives 131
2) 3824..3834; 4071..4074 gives 87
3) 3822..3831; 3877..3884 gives 83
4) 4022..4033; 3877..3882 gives 151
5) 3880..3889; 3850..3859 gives 104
